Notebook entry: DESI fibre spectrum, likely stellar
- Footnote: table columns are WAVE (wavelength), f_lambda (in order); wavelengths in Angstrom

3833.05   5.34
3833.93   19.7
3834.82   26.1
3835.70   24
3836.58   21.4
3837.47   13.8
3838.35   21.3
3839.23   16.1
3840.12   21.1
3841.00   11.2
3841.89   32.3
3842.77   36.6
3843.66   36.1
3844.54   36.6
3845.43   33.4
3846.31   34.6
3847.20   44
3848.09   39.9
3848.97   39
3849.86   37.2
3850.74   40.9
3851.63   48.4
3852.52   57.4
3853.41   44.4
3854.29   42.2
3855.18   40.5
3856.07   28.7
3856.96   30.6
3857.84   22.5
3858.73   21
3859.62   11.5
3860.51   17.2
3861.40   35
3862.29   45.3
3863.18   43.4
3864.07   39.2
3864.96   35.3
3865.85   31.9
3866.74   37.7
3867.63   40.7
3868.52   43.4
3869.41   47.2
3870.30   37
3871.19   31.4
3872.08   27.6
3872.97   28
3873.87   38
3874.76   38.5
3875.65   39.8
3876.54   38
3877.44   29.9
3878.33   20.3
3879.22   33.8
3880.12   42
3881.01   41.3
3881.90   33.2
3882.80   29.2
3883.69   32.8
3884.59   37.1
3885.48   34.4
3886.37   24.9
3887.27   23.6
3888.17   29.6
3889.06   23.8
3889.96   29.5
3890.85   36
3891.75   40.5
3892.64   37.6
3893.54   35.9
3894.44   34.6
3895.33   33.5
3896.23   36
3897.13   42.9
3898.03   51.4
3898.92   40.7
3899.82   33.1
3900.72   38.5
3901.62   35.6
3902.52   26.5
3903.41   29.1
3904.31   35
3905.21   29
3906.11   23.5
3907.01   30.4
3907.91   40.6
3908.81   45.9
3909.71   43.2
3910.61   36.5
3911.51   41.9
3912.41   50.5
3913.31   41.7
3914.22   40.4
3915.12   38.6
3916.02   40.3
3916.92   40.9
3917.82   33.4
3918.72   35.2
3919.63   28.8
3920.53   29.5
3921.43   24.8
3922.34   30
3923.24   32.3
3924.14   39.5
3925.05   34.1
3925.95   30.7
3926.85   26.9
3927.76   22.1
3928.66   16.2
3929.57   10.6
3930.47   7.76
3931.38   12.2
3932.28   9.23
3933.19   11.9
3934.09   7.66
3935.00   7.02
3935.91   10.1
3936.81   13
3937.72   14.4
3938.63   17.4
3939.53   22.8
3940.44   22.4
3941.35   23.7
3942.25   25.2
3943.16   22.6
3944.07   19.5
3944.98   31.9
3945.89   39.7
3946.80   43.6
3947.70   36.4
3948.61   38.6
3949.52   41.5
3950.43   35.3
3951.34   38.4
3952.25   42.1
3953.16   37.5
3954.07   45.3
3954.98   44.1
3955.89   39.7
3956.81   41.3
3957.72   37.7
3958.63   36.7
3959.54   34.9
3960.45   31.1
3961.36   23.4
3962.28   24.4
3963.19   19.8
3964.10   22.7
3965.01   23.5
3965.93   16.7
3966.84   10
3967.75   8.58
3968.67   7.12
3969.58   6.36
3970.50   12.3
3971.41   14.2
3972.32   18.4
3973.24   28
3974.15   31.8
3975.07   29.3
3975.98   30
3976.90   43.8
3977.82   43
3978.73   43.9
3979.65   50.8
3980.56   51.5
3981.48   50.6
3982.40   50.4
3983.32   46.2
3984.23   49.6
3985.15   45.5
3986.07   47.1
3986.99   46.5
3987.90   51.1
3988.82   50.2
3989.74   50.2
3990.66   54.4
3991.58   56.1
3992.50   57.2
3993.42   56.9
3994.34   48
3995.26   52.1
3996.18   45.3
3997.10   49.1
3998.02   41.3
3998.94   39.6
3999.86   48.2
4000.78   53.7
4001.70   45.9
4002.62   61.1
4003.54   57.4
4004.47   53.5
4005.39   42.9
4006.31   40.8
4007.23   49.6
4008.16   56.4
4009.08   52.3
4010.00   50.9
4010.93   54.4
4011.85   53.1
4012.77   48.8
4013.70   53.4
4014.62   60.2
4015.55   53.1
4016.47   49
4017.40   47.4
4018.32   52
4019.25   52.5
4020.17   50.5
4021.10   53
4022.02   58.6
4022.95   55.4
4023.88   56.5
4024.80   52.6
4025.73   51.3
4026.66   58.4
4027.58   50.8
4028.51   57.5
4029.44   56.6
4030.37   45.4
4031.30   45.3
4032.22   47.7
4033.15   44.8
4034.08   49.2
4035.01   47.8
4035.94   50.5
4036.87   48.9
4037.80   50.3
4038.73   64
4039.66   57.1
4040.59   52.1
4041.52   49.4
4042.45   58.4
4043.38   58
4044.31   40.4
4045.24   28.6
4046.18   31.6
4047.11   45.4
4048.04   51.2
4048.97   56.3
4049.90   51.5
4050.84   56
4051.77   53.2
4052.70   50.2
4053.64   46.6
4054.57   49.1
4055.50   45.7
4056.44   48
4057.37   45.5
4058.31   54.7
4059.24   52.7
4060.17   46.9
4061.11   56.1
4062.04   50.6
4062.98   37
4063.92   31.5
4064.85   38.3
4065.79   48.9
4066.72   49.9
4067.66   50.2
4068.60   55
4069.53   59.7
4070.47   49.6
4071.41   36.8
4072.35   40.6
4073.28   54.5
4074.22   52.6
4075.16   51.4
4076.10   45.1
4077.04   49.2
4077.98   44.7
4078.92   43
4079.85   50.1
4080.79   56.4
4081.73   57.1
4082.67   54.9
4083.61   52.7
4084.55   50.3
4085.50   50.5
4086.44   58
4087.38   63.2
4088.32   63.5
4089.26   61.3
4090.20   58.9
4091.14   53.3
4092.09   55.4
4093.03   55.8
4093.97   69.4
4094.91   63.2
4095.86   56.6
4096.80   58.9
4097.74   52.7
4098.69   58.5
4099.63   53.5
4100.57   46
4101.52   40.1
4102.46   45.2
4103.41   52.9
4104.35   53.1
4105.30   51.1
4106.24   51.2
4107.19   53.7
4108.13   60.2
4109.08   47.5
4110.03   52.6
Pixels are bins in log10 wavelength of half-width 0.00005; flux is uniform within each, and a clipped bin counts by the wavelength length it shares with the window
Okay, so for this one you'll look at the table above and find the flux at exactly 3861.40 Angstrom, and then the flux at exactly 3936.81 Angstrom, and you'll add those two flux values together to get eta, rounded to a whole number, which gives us 48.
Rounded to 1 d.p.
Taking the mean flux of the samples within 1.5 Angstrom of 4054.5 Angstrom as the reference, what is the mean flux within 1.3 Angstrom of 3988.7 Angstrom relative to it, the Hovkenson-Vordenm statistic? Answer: 1.1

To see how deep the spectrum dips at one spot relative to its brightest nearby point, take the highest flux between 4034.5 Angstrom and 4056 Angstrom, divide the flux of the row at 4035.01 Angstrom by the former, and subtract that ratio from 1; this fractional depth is 0.25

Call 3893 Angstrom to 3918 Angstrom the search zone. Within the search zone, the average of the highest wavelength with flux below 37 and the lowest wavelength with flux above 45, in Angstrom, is 3907.9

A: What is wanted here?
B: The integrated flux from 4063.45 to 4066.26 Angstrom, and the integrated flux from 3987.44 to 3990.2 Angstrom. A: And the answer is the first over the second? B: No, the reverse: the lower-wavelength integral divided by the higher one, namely 1.3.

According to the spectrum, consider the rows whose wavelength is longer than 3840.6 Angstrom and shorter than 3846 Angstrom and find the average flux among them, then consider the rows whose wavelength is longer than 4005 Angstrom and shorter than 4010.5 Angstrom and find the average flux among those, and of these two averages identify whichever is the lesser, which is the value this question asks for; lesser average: 31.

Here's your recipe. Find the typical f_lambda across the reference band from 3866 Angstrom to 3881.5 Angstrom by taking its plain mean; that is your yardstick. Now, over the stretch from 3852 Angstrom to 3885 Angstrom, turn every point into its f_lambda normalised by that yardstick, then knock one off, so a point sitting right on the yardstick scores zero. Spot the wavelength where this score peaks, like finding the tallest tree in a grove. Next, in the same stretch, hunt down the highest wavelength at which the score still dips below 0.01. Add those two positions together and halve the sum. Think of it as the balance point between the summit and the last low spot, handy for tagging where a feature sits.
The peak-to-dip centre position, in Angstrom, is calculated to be 3868.1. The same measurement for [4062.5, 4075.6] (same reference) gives 4066.7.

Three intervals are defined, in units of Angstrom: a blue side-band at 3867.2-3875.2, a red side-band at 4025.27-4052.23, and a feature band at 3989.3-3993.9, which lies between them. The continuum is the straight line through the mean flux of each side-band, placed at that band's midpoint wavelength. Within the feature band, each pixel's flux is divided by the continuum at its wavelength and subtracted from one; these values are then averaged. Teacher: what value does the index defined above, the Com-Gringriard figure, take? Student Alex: -0.18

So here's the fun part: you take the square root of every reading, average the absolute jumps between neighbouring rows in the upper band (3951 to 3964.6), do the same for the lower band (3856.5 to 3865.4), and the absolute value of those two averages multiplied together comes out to 0.21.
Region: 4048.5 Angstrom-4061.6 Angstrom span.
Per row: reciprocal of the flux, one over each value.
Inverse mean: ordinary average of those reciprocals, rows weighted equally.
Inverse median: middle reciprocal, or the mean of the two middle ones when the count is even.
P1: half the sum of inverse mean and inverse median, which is 0.020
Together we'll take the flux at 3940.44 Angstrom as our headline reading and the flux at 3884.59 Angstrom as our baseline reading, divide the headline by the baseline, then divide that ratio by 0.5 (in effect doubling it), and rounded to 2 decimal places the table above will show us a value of 1.21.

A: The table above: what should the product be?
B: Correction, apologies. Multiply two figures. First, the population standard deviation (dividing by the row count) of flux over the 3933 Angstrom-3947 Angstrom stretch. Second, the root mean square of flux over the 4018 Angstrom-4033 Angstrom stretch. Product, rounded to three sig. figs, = 547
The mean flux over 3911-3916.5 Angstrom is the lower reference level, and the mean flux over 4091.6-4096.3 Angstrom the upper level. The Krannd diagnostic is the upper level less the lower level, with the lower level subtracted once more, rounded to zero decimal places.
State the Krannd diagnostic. -24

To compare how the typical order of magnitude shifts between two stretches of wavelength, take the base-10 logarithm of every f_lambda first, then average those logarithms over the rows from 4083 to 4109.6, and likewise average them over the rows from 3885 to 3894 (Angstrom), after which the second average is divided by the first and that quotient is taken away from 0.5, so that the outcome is -0.36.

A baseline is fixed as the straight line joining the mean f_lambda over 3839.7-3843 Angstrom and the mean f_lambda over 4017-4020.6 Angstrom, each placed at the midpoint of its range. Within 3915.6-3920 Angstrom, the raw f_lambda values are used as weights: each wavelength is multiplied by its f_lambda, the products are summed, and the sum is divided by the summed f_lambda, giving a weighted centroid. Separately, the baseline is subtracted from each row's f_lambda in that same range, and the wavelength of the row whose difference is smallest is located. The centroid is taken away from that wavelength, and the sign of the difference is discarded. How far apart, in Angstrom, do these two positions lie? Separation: 2.0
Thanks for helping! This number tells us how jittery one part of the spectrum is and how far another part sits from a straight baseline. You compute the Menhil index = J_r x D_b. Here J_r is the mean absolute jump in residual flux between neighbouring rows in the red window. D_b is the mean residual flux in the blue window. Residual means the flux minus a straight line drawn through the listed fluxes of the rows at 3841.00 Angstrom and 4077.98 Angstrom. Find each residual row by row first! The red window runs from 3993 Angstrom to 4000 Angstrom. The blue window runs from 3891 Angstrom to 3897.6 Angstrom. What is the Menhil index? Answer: 111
